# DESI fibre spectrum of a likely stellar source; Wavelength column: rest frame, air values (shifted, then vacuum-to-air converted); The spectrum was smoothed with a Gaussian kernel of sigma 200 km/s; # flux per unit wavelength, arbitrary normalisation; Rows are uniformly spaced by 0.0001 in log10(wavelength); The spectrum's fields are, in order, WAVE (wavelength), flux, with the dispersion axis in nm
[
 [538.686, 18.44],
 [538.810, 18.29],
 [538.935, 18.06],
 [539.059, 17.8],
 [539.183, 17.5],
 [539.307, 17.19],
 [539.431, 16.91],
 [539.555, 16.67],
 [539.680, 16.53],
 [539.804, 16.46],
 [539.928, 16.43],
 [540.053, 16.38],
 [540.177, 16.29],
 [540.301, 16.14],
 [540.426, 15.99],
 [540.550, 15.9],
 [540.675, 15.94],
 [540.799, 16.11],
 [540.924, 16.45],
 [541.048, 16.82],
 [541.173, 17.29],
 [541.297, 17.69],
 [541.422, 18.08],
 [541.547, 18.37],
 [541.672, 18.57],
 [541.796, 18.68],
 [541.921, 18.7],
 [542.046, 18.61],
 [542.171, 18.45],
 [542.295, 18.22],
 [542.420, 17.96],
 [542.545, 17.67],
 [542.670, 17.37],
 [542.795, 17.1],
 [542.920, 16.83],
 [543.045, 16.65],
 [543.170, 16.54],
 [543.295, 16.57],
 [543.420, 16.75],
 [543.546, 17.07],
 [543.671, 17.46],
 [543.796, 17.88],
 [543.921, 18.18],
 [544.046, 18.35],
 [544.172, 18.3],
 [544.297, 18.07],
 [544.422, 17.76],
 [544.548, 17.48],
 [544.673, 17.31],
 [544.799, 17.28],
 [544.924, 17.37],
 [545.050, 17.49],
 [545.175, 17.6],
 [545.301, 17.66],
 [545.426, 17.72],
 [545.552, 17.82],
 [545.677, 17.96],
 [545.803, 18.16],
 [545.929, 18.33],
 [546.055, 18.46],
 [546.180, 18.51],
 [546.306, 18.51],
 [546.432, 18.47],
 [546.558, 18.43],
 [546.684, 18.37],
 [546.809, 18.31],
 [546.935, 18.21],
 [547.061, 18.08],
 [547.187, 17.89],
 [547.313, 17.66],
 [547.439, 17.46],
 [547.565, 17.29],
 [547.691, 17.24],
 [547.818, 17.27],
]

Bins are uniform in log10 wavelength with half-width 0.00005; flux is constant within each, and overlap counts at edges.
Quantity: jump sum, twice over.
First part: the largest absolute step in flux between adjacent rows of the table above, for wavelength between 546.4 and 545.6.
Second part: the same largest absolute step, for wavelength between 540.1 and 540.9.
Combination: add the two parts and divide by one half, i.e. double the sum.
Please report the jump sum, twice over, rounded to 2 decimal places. 0.74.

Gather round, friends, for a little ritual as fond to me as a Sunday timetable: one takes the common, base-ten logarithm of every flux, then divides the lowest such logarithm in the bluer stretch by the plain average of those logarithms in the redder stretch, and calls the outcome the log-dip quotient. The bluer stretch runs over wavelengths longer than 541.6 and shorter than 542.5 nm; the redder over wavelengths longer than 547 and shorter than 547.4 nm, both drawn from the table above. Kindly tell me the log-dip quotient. 1.002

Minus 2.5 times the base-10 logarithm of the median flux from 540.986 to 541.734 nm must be -3.13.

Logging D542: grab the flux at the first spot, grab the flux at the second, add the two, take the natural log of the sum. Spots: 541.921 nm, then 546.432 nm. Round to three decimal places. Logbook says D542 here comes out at 3.616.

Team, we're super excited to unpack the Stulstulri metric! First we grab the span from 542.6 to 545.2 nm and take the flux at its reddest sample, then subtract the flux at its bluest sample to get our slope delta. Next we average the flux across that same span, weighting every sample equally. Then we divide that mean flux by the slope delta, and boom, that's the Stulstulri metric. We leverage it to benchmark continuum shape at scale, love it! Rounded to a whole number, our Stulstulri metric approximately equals 76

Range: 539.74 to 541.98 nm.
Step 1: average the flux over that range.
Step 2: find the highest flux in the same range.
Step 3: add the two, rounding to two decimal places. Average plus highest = 35.72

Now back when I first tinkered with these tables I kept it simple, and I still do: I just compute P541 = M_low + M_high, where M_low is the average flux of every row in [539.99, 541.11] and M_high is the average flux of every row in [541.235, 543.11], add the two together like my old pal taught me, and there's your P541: 34.2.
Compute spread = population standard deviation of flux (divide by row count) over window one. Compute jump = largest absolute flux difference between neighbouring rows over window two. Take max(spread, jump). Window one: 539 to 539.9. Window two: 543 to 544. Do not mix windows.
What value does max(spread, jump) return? 0.47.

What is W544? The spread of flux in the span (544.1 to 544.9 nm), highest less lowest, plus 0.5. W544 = 1.52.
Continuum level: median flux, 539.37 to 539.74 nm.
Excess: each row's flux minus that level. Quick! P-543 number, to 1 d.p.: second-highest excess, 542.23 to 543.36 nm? 1.3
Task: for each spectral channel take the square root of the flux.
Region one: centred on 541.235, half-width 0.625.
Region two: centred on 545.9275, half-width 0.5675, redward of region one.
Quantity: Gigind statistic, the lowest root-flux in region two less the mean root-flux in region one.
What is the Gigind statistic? 0.04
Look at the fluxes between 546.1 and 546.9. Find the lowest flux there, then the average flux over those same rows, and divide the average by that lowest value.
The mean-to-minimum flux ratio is 1.01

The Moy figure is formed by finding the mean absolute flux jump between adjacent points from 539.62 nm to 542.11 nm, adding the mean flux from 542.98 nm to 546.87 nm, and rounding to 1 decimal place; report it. 18.0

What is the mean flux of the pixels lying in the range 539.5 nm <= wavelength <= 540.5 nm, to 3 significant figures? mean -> 16.4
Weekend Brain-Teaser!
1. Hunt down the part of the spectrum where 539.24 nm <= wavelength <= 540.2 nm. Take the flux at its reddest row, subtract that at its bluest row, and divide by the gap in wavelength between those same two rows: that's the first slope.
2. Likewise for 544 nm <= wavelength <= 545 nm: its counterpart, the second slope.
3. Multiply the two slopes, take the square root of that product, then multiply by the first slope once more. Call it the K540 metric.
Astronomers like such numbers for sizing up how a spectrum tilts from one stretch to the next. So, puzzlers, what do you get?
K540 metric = -1.1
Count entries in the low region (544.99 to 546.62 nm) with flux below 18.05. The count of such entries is 6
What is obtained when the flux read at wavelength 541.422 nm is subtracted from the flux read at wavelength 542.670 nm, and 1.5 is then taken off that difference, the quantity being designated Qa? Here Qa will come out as -2.2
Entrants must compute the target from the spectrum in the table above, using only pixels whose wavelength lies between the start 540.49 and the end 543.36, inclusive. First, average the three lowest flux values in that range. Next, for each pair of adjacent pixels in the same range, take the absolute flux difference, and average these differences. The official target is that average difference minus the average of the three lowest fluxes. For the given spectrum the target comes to -15.8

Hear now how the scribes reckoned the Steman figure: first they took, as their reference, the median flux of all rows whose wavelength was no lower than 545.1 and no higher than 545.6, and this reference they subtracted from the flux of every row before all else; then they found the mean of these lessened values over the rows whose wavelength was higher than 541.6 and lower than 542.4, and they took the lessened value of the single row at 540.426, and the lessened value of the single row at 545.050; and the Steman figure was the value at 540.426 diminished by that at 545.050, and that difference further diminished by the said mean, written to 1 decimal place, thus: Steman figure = -2.3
